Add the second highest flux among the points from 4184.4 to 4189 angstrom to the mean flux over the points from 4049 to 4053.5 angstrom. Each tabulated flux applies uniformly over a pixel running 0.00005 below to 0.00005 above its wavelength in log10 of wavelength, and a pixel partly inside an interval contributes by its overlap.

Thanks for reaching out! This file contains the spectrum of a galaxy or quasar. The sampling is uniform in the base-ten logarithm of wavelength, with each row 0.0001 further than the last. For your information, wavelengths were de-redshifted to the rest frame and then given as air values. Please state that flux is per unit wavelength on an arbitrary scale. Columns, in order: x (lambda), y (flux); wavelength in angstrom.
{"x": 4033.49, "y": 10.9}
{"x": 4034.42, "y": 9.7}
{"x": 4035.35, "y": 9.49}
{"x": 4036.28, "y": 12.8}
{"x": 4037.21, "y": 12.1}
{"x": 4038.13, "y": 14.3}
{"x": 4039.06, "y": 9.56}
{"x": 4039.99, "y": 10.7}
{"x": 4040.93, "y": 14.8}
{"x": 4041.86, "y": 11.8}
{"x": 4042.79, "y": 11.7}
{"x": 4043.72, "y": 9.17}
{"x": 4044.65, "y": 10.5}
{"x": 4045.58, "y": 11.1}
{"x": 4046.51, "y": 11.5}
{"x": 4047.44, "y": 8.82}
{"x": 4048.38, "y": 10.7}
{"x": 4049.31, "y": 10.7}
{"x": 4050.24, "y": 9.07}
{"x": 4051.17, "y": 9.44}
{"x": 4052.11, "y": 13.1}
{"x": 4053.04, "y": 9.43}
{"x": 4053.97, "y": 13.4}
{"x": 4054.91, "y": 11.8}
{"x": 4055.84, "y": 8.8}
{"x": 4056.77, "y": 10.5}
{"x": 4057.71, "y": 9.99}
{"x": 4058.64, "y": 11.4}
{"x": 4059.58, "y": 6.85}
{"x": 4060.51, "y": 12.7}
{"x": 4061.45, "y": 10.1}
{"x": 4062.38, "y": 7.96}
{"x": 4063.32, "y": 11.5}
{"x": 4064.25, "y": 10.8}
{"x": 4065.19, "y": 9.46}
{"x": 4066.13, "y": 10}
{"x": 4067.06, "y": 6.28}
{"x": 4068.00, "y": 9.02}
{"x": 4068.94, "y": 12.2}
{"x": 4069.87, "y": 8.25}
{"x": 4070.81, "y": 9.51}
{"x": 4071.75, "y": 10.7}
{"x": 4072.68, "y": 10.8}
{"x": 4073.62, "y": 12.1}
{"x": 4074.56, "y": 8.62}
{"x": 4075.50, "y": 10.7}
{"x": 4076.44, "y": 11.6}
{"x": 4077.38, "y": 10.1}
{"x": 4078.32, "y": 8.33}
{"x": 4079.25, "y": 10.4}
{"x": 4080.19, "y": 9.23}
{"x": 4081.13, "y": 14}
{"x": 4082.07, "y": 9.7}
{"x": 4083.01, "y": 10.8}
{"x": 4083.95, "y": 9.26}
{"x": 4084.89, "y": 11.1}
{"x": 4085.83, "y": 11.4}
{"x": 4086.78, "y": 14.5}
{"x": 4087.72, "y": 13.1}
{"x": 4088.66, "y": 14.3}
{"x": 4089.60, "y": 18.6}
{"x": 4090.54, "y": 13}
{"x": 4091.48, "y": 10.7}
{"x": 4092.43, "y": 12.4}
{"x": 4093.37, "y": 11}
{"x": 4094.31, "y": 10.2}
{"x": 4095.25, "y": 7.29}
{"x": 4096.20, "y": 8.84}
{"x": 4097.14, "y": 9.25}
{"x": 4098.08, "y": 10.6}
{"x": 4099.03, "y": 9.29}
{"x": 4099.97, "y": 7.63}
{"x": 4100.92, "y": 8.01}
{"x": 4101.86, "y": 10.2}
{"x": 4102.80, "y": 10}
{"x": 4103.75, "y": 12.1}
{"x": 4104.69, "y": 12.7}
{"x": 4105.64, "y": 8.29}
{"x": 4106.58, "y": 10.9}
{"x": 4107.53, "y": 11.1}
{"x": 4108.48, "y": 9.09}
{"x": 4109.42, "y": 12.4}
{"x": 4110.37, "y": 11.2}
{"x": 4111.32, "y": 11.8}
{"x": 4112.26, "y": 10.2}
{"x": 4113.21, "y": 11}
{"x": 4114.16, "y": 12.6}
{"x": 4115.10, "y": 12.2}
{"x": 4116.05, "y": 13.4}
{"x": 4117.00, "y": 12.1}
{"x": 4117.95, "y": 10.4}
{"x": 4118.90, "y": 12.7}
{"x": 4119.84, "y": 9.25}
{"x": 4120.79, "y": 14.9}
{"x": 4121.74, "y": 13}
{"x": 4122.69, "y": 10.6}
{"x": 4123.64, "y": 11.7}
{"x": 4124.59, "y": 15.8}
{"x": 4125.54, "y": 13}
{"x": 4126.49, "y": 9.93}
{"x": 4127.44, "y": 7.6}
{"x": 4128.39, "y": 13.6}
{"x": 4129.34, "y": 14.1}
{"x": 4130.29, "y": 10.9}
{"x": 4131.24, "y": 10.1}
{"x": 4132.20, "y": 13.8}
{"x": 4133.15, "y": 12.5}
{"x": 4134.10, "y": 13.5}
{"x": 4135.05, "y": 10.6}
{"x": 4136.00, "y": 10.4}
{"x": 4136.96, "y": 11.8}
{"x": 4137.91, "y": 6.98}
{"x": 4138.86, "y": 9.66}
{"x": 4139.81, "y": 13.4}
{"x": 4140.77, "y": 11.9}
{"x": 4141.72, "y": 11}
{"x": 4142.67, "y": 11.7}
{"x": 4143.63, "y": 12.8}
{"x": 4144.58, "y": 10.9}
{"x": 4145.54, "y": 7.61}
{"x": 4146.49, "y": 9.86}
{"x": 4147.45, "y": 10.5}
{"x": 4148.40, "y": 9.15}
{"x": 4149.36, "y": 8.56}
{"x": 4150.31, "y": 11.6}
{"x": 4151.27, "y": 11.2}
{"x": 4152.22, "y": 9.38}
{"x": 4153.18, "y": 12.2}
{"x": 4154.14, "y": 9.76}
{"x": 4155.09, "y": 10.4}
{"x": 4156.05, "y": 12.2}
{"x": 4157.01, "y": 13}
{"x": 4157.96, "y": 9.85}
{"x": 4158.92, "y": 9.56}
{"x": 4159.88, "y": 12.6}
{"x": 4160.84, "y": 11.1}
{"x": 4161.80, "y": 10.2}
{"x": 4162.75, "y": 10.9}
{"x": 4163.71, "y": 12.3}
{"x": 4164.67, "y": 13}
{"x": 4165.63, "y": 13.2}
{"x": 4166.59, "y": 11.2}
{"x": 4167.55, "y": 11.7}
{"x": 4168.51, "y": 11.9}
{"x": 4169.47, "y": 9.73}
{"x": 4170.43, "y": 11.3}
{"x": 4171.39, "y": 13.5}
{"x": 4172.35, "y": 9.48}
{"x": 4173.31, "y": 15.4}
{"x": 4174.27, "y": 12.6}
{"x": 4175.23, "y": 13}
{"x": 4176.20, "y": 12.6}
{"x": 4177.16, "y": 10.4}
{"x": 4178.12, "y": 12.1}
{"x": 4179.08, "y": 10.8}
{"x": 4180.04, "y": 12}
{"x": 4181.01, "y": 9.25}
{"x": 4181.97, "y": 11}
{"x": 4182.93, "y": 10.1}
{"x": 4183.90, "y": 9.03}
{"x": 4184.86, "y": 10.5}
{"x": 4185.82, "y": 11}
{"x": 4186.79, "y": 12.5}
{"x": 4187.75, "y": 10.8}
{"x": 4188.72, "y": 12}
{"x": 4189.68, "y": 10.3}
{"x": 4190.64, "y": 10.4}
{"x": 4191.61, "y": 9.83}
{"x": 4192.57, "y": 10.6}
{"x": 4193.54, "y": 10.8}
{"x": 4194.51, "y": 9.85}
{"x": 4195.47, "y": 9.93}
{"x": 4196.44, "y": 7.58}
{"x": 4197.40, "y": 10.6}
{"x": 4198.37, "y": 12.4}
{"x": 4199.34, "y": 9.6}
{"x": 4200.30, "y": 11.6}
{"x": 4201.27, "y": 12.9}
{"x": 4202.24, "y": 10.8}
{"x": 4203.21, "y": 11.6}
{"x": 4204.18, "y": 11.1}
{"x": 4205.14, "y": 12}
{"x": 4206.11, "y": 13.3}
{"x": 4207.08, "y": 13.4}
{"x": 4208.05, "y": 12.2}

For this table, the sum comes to 22.3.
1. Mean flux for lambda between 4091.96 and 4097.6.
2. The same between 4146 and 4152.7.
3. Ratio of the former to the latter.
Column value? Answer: 0.98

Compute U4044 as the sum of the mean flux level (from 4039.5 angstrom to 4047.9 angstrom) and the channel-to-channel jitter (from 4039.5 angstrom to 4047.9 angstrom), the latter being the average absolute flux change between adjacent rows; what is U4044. 13.0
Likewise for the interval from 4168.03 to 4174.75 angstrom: 15.1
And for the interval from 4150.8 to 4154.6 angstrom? 13.0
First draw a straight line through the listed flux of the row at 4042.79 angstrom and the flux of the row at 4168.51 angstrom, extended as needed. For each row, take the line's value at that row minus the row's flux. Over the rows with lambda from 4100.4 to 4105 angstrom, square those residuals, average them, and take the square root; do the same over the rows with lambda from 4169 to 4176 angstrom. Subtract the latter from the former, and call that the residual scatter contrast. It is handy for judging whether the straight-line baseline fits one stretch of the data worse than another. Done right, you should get 0.1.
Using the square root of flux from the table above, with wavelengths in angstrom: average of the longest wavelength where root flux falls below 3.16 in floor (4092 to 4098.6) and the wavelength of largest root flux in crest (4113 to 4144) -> 4110.9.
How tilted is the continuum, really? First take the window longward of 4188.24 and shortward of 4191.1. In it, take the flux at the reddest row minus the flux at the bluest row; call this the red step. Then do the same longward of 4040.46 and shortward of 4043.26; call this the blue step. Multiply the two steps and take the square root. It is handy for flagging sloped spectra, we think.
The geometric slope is 2.2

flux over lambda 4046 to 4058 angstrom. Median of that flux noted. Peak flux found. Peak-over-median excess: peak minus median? 2.9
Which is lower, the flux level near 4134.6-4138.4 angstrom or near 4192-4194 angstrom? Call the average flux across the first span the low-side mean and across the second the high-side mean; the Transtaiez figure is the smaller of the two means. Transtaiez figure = 9.9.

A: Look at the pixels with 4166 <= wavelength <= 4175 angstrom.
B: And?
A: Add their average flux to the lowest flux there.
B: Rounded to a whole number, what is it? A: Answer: 21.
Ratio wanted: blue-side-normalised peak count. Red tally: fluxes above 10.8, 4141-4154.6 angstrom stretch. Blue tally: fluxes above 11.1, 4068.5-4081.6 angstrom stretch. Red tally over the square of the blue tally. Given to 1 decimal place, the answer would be 0.4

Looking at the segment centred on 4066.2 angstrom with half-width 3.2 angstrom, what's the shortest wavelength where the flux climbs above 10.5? 4063.32 angstrom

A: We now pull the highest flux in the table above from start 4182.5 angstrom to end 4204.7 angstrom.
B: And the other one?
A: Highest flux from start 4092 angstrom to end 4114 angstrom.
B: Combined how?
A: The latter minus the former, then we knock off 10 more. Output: -10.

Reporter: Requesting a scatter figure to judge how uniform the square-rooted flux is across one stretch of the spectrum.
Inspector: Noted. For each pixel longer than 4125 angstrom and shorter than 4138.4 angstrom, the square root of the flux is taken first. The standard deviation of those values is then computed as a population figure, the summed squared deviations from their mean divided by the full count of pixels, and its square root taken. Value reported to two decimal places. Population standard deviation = 0.34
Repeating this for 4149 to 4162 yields 0.20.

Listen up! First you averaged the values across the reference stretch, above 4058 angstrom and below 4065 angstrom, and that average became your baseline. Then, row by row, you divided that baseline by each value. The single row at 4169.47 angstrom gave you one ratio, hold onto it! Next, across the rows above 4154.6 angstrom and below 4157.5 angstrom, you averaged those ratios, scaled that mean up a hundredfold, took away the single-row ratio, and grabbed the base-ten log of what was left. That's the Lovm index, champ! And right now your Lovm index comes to 1.93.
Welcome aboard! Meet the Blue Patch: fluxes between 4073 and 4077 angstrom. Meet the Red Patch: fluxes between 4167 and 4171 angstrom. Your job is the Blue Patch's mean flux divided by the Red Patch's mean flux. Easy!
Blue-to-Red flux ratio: 0.96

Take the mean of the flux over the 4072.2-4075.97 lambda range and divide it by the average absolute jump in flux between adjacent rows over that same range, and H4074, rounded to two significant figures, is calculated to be 4.6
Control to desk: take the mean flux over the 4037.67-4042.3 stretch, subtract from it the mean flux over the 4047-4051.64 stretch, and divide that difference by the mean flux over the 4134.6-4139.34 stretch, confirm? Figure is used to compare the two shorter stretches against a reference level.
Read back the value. 0.25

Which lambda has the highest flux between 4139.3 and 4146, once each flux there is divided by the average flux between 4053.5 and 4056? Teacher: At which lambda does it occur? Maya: 4139.81 angstrom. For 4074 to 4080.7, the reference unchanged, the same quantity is 4076.44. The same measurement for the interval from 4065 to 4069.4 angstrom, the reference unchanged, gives 4068.94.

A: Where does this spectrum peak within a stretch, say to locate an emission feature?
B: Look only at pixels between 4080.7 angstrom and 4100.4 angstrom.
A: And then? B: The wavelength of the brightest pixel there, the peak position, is 4089.60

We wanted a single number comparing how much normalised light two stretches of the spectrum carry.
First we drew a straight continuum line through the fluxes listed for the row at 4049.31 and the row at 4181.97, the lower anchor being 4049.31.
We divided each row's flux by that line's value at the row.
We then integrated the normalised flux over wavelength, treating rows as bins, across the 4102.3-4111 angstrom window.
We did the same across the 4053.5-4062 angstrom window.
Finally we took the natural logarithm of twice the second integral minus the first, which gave 2.09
